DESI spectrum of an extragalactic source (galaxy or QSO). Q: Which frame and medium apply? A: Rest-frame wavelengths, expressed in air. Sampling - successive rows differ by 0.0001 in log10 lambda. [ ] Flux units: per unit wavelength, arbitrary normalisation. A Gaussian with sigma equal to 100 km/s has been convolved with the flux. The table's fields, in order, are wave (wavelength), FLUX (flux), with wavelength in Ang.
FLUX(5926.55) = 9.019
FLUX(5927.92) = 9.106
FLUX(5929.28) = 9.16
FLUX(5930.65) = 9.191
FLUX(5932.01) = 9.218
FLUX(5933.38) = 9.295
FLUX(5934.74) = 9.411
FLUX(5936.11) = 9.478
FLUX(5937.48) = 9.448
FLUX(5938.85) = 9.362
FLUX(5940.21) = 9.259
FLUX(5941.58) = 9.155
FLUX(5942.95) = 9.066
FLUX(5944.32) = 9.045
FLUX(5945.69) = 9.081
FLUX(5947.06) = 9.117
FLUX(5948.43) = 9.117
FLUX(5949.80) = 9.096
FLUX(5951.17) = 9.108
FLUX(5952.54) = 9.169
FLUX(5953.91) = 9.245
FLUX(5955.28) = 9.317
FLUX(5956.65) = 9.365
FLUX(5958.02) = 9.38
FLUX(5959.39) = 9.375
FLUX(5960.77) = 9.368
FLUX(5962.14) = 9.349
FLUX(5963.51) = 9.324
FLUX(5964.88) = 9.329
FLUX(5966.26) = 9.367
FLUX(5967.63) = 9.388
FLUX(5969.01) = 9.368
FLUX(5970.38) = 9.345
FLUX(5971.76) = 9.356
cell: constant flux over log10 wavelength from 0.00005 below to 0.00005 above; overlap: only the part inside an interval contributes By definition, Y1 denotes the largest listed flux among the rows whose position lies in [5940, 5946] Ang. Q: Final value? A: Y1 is 9.259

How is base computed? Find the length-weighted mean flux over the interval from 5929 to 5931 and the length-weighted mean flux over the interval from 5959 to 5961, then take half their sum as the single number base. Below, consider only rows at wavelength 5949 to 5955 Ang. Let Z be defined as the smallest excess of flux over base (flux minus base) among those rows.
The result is -0.15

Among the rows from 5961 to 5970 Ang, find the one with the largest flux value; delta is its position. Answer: 5967.63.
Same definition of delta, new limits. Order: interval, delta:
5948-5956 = 5955.28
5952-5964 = 5958.02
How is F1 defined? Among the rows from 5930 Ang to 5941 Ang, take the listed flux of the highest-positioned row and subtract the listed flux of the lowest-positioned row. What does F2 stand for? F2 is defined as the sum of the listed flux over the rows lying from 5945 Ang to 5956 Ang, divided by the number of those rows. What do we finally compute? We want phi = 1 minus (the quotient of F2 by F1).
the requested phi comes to -134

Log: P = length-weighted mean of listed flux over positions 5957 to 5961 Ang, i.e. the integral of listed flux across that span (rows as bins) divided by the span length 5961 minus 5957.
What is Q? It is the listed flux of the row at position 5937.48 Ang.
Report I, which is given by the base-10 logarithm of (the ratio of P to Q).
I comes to -0.004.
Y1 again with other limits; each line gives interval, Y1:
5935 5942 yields 9.478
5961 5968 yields 9.388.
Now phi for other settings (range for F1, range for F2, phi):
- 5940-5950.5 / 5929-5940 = 58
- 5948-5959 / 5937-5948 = -34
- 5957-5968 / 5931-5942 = -1165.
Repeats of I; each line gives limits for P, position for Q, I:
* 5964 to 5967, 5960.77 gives -0.001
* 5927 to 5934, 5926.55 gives 0.008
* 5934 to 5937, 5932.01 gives 0.010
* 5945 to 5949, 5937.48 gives -0.016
